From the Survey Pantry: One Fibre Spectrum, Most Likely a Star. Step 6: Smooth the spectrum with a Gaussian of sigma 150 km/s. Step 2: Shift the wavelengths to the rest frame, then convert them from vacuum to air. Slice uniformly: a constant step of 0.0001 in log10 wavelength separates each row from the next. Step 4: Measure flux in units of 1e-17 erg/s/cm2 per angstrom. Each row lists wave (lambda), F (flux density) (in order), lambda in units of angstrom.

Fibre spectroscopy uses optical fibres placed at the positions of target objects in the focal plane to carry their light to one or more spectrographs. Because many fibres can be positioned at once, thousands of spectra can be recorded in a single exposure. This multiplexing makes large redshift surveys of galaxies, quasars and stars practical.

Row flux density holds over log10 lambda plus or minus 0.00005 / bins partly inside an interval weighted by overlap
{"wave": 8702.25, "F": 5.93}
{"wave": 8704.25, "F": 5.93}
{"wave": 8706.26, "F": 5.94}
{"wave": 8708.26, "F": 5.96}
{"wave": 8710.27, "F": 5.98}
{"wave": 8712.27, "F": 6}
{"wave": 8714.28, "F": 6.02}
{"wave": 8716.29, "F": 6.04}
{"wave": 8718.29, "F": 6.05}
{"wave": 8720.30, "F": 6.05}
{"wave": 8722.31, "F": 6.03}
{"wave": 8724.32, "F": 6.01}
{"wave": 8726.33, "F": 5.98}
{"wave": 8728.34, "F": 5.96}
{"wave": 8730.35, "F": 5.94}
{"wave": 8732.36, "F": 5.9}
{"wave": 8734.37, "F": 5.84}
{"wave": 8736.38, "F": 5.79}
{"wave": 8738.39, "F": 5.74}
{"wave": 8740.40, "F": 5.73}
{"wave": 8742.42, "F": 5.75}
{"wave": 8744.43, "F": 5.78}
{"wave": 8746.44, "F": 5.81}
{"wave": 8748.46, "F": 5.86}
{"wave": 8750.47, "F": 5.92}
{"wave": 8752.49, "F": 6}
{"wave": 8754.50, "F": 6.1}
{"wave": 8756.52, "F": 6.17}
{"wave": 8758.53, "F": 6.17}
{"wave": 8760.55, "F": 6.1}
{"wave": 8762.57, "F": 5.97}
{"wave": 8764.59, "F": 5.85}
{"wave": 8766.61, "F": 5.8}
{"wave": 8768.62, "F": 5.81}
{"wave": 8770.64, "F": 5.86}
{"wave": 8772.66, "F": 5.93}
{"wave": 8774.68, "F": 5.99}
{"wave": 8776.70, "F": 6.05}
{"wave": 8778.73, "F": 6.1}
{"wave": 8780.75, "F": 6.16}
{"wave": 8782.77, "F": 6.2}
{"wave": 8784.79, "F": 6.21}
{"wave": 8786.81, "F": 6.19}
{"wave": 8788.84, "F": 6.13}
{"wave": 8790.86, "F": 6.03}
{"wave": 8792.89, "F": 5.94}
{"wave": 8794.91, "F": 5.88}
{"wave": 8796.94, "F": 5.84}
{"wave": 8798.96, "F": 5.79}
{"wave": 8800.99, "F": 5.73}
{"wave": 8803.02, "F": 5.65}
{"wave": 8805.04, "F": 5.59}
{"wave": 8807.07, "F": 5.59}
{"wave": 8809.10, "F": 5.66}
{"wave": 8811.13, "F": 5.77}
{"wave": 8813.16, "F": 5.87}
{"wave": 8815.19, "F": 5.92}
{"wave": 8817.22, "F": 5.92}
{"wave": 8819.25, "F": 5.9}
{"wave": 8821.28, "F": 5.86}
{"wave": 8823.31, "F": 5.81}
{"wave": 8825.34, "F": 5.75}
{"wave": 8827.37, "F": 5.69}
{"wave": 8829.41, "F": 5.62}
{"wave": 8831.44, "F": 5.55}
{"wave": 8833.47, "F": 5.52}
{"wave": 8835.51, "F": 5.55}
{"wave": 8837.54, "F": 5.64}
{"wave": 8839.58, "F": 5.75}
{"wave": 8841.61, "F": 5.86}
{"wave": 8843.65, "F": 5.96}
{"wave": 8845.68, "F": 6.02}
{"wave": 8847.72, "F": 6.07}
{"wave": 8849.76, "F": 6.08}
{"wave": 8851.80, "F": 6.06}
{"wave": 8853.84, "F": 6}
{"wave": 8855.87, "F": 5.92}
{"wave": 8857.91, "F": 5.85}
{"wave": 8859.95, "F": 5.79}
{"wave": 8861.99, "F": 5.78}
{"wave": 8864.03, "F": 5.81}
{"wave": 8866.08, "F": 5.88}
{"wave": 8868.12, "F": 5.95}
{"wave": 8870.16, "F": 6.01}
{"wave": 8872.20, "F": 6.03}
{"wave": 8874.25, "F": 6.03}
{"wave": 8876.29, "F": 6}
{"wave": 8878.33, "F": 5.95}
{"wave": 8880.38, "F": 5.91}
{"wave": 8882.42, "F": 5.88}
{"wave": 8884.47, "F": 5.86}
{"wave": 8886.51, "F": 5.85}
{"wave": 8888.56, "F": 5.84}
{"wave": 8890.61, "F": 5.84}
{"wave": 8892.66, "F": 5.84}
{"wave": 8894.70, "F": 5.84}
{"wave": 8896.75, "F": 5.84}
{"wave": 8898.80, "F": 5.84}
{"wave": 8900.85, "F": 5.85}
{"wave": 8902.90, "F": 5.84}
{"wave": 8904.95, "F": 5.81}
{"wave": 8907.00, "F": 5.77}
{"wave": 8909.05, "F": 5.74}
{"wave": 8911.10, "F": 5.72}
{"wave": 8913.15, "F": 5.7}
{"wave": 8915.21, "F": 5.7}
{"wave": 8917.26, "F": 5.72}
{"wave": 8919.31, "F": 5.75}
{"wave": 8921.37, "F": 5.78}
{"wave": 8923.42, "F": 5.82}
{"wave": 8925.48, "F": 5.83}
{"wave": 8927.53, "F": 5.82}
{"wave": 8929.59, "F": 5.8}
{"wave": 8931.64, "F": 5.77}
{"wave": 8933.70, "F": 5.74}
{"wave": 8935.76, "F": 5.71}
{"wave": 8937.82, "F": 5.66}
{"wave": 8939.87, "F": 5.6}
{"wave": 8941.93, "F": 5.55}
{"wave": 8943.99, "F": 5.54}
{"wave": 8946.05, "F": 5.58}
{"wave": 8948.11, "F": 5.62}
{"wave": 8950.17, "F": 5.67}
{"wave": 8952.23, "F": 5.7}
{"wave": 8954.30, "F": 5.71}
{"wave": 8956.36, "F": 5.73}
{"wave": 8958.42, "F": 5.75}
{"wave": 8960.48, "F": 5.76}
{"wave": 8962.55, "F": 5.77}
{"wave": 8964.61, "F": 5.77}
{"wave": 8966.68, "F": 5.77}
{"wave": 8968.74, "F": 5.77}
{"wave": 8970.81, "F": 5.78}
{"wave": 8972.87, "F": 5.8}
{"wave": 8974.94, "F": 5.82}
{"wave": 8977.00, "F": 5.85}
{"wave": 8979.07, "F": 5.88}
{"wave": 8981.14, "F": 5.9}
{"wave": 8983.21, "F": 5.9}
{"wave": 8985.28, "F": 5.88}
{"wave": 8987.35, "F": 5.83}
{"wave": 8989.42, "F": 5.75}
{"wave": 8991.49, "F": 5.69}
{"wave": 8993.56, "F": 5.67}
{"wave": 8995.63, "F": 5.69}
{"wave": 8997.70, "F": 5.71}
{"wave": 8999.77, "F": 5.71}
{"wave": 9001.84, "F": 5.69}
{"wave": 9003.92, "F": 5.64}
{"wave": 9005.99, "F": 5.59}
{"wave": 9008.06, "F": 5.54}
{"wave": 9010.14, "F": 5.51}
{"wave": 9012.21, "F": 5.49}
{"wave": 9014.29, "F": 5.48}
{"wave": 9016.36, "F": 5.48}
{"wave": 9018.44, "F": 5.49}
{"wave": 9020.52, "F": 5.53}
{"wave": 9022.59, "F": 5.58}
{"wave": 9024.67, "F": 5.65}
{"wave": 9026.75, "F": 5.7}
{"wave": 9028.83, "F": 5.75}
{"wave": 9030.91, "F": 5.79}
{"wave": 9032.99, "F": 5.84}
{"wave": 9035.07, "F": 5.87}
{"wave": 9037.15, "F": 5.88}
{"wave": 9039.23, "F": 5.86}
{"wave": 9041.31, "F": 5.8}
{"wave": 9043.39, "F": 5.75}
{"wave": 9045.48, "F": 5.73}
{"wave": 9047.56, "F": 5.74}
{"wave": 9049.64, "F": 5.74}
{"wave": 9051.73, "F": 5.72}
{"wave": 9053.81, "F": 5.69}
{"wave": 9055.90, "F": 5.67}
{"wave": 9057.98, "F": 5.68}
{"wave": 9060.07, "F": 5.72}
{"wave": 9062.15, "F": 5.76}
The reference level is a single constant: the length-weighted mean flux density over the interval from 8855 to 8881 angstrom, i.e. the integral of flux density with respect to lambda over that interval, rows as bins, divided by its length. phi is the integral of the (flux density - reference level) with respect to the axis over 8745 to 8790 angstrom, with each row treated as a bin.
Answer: 5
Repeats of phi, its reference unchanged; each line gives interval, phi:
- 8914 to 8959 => -9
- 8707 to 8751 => 0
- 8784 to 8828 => -3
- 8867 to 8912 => -2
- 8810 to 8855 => -4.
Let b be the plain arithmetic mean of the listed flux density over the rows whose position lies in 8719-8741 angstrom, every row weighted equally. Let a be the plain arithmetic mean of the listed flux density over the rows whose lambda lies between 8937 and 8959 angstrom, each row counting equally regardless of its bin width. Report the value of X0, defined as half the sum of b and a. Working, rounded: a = 5.65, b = 5.906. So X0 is 5.78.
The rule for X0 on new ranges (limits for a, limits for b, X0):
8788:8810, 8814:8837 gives 5.77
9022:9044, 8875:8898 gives 5.82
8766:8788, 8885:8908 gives 5.93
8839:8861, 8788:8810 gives 5.87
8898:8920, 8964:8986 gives 5.80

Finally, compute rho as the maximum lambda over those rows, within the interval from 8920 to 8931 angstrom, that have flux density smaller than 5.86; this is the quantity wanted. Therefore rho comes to 8929.59 angstrom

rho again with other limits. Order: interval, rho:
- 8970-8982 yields 8977.00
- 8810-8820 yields 8811.13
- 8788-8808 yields 8807.07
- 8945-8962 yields 8960.48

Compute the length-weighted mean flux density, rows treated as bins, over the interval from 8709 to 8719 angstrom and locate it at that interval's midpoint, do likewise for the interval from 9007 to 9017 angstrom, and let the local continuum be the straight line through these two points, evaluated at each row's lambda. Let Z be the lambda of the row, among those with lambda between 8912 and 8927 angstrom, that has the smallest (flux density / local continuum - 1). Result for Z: 8913.15 angstrom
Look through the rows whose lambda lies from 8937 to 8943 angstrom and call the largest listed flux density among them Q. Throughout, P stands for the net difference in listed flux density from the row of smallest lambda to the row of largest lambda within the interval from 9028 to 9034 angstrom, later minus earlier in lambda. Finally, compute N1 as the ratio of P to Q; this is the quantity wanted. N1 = 0.016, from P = 0.09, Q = 5.66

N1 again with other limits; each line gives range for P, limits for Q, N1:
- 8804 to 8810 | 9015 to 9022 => 0.013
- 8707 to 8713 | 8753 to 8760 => 0.006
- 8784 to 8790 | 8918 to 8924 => -0.014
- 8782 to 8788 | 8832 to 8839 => -0.002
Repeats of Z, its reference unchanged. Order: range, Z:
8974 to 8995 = 8993.56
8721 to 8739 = 8738.39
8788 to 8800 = 8798.96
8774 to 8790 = 8774.68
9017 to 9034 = 9018.44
